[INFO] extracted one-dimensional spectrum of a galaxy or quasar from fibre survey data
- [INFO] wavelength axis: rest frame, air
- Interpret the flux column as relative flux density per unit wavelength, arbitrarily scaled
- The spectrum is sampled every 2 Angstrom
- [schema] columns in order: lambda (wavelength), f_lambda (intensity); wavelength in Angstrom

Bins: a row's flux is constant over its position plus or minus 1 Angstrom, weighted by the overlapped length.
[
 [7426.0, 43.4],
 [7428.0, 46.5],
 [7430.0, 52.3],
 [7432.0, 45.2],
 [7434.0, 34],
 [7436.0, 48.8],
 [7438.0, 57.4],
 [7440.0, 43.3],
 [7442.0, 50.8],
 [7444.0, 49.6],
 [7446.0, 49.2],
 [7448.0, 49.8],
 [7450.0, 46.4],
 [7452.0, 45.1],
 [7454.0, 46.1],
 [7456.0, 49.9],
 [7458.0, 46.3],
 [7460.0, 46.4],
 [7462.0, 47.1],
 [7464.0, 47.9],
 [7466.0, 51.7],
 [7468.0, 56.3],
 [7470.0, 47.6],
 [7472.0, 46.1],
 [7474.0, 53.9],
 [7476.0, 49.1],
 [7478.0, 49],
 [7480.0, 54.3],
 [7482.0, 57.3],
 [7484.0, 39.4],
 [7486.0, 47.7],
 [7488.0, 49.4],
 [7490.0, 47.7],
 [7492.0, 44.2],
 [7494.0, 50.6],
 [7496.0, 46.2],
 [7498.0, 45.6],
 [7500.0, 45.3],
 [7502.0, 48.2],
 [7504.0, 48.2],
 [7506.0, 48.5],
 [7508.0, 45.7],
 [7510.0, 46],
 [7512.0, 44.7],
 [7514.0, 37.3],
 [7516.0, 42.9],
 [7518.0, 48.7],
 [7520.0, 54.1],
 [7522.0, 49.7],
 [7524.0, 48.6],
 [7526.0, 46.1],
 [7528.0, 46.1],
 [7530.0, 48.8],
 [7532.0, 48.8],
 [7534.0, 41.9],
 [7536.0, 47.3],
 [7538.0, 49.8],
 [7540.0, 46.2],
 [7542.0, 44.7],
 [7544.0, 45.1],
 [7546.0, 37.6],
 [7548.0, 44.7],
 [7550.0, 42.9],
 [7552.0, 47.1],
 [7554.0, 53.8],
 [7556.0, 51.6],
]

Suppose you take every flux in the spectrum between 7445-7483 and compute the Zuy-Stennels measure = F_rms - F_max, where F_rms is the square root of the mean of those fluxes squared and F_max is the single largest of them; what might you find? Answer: -7.7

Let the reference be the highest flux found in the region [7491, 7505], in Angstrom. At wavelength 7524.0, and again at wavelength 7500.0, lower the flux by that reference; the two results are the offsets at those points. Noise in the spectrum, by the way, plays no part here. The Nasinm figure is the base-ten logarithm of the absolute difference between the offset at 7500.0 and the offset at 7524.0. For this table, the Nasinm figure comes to 0.5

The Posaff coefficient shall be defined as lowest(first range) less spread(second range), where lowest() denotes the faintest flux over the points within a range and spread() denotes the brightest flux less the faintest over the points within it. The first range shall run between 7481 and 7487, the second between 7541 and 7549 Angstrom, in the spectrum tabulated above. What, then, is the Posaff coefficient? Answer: 31.9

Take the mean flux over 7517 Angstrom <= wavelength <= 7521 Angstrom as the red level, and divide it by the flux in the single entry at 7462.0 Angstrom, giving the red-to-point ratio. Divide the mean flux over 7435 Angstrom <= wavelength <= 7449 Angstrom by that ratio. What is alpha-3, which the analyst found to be 46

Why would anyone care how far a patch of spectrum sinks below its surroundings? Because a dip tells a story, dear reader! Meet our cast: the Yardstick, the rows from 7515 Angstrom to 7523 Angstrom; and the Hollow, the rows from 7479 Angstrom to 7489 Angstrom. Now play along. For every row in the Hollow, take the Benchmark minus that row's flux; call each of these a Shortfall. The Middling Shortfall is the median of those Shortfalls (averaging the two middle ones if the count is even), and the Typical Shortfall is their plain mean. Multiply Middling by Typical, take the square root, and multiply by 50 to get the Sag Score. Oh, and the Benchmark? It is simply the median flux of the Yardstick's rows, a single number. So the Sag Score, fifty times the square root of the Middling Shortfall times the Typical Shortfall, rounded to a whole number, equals 14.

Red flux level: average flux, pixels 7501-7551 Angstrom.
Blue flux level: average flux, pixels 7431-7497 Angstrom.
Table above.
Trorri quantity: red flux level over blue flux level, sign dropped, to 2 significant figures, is 0.95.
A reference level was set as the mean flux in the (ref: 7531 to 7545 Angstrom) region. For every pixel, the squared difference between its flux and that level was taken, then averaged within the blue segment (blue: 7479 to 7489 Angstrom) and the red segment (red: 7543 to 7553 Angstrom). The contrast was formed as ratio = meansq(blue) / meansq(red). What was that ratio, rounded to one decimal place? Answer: 2.7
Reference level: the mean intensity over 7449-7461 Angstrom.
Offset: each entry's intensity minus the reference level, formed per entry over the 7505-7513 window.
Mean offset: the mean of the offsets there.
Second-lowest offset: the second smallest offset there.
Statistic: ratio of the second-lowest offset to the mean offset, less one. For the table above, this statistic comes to 1.1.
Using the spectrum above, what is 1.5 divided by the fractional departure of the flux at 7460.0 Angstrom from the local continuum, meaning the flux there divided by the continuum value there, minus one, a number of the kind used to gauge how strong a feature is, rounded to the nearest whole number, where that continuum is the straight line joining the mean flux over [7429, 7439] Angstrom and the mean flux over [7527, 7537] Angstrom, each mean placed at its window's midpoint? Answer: -80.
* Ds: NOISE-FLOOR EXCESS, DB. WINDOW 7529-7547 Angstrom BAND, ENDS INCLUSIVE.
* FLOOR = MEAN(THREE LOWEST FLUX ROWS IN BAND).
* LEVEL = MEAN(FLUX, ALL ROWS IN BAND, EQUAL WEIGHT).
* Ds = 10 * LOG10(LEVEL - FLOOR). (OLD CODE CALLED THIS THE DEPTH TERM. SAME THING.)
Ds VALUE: 6.2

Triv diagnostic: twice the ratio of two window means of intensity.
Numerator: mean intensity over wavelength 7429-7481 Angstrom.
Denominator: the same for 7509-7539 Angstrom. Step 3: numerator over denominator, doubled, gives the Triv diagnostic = 2.08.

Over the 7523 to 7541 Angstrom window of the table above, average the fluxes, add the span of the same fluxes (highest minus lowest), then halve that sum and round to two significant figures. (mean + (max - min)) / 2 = 27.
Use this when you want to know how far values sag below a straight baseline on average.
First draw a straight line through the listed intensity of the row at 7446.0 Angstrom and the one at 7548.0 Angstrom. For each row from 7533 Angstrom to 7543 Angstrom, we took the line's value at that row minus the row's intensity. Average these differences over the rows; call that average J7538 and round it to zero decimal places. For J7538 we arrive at -1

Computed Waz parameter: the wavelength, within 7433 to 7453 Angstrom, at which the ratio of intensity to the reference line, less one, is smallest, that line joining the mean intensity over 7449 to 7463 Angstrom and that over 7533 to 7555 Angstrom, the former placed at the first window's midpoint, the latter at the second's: 7434.0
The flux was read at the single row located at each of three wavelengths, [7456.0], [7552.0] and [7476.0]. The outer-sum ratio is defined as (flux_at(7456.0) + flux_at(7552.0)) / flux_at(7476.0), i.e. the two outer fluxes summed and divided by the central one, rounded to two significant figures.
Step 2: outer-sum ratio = 2.0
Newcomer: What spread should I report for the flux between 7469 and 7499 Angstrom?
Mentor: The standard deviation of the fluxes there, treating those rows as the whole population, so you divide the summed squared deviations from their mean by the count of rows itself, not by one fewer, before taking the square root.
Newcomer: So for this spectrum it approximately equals 4.2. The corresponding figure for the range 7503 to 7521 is 4.4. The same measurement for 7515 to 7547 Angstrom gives 3.7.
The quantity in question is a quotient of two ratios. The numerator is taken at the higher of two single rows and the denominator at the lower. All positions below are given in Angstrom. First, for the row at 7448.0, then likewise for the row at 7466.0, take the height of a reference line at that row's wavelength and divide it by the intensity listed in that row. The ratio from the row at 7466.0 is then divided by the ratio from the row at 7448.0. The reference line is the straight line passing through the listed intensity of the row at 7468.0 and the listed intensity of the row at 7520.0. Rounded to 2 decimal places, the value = 0.95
